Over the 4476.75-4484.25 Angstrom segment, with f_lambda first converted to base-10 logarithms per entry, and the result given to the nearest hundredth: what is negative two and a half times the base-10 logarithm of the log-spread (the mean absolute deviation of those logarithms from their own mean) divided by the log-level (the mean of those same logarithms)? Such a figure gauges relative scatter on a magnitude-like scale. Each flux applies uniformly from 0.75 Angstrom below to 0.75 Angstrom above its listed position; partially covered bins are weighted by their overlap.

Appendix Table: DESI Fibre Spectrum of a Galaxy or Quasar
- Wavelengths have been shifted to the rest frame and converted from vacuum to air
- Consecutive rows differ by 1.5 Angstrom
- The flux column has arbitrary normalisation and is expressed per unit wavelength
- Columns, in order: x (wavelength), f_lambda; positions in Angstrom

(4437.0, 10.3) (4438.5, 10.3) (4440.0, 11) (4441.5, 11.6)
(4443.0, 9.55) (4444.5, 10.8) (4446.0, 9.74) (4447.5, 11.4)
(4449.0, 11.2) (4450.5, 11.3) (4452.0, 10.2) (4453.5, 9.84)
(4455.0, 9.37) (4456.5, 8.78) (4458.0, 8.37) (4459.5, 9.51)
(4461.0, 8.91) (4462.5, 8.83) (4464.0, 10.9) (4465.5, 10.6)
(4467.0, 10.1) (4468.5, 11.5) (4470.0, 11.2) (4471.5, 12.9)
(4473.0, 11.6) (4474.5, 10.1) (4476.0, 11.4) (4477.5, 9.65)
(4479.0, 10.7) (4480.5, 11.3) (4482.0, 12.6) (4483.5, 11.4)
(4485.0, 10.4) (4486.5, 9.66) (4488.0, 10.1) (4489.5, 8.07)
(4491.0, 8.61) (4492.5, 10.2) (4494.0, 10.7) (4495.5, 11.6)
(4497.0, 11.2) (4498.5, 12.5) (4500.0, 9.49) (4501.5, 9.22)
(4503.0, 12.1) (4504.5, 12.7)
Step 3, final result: 3.84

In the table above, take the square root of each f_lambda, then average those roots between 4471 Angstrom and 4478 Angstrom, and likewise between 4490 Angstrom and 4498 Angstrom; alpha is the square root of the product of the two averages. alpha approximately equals 3.28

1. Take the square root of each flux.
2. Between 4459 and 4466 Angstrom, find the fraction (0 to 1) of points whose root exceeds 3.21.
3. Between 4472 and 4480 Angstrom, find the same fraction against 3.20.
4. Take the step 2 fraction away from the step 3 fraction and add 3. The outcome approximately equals 3.2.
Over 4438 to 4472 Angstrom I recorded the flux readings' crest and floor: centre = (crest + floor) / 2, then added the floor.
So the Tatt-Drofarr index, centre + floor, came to 19.0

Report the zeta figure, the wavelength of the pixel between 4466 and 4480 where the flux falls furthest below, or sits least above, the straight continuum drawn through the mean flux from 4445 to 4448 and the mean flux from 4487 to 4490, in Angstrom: 4477.5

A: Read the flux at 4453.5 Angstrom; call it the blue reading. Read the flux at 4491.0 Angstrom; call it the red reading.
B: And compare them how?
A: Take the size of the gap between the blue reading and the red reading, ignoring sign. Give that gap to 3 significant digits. 1.23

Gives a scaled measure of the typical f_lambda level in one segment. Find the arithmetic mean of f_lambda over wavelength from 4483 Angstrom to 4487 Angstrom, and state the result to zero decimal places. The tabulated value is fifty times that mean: 524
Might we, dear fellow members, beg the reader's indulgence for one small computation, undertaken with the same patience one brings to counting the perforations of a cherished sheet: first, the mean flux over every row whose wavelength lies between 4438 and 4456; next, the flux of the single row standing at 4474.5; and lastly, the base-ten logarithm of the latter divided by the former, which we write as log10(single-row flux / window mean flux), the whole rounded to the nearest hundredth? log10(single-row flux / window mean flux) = -0.02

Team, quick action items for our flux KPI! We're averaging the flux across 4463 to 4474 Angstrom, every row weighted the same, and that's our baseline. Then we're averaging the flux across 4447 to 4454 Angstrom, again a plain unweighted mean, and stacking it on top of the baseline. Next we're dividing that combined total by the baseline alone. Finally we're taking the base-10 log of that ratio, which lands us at 0.29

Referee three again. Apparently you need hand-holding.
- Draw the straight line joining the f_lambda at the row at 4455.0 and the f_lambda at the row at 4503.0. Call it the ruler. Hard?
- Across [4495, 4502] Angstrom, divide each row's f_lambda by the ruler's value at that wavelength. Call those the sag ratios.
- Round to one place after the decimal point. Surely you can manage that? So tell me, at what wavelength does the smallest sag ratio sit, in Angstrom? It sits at 4501.5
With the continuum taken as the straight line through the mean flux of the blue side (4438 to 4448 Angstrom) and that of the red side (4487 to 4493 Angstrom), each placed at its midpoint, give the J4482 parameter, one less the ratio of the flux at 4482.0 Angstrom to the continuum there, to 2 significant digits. -0.33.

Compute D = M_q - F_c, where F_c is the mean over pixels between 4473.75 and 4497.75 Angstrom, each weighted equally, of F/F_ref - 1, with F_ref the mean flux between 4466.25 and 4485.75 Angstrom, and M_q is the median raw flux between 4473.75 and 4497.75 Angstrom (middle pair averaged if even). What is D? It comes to 10.6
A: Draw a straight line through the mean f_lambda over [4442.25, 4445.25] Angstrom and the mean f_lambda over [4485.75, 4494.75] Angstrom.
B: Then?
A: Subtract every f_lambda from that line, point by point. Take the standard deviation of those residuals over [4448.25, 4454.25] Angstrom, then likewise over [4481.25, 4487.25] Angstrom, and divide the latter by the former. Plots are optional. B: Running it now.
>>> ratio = 1.8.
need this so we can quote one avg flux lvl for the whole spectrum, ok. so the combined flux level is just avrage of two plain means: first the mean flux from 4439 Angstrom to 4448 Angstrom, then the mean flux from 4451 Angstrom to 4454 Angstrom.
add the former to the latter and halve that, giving 10.4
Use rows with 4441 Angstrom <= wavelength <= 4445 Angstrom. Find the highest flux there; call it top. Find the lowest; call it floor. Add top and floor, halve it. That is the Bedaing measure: 10.6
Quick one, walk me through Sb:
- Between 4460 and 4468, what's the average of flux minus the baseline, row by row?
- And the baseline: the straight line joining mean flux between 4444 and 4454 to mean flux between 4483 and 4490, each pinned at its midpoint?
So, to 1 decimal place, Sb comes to -0.5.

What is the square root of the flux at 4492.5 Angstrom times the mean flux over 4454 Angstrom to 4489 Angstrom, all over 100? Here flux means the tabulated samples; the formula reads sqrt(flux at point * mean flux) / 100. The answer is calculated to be 0.103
